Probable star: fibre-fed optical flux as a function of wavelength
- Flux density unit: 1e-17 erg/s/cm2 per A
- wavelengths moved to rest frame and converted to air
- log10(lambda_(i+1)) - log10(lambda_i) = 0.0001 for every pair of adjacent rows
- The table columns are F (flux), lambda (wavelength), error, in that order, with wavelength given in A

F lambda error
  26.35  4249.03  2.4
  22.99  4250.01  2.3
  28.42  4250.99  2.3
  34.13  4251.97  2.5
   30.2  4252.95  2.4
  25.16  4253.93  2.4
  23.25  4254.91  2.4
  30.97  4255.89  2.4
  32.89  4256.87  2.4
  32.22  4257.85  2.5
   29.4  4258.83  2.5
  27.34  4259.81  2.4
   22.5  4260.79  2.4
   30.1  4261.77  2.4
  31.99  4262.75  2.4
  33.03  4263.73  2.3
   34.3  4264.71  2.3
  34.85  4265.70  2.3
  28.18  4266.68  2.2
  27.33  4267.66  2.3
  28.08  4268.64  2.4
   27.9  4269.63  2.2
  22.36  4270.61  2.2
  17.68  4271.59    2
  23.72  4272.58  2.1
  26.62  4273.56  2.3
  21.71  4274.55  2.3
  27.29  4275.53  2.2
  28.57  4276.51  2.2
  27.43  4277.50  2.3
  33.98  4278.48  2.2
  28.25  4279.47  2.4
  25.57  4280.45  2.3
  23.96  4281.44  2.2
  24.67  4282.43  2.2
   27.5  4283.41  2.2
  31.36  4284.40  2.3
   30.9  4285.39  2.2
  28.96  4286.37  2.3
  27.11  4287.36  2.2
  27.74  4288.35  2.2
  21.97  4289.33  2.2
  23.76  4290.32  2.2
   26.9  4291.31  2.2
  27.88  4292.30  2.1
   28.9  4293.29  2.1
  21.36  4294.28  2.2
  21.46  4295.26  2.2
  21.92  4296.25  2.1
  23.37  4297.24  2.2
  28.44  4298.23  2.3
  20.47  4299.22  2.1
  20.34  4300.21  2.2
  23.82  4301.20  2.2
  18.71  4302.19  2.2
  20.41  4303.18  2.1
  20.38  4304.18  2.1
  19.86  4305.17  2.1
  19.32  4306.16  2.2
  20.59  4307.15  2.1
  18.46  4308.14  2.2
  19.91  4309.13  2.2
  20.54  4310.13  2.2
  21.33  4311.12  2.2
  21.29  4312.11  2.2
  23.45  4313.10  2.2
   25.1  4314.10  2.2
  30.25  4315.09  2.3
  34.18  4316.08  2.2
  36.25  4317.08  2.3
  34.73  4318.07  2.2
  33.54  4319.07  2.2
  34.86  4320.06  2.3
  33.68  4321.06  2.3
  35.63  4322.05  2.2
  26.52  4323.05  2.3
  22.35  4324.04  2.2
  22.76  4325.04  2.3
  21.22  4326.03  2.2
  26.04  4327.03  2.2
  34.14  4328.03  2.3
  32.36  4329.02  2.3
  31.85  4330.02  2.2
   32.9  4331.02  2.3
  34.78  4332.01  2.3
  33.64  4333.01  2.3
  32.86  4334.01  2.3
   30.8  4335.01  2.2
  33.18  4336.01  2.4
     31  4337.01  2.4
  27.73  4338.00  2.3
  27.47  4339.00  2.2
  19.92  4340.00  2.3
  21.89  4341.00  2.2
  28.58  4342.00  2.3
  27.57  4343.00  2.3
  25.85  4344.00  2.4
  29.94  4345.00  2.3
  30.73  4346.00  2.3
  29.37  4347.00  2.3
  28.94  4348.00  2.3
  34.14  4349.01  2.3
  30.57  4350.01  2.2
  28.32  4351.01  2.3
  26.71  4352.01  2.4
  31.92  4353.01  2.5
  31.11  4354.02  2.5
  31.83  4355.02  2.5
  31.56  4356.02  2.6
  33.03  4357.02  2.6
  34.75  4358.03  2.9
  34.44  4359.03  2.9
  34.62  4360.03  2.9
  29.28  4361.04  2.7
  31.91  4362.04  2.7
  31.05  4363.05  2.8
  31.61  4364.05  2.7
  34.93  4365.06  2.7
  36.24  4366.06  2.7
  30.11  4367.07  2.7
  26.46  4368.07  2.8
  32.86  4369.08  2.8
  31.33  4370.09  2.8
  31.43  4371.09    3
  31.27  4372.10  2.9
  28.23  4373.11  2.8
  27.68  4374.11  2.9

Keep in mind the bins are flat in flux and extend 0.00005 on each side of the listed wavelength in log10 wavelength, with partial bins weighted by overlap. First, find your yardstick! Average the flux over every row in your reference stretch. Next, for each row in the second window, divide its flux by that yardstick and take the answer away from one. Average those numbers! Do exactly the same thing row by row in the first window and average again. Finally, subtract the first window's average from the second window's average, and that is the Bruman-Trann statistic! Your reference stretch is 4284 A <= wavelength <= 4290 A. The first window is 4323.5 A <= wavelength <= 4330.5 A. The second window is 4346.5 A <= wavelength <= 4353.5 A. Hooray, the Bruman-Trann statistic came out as -0.10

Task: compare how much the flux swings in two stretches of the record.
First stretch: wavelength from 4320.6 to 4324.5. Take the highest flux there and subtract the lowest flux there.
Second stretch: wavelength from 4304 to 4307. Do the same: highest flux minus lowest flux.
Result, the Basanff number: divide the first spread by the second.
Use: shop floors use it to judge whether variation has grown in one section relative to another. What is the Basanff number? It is 12.5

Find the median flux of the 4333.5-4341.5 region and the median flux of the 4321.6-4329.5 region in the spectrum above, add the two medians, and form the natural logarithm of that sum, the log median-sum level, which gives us 4.02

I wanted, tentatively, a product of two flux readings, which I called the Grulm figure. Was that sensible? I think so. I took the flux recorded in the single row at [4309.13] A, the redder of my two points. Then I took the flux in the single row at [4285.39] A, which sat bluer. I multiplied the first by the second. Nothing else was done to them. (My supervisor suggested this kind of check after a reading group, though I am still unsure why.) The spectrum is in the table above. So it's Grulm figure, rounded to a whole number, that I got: 615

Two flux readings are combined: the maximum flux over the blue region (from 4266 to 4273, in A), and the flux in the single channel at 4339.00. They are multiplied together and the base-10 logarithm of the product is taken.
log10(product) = 2.89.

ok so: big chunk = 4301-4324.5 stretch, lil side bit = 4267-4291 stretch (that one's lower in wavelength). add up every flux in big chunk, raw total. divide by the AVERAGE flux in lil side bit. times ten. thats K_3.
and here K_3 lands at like 233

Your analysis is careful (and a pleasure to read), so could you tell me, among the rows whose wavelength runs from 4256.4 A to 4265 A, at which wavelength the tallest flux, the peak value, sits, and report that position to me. 4264.71 A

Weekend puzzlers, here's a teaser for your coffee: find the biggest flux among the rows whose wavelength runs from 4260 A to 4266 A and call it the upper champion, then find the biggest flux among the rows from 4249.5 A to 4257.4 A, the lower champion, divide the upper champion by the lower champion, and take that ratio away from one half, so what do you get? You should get -0.52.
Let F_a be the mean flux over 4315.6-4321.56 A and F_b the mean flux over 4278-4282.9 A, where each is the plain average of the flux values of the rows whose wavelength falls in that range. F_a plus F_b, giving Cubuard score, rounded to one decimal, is 61.8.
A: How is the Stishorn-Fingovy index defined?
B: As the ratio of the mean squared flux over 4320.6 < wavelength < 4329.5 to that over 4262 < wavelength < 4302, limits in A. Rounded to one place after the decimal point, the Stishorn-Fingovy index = 1.2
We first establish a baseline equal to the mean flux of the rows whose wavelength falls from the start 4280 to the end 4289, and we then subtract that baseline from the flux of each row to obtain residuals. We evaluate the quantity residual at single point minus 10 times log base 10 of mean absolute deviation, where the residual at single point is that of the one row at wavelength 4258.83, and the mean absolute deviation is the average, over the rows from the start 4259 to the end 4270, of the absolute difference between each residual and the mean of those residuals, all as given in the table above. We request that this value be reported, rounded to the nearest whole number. -3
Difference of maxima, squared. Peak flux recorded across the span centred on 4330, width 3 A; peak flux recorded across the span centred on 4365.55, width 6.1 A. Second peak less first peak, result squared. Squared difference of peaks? 11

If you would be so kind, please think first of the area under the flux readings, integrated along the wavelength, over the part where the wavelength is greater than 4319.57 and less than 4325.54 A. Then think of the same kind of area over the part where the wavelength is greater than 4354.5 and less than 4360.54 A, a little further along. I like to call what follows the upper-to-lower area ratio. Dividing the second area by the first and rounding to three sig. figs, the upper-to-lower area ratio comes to 1.15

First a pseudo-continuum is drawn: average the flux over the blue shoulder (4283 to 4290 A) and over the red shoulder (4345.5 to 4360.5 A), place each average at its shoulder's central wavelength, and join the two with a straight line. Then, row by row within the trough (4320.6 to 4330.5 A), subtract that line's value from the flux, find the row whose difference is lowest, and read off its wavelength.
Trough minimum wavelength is 4326.03 A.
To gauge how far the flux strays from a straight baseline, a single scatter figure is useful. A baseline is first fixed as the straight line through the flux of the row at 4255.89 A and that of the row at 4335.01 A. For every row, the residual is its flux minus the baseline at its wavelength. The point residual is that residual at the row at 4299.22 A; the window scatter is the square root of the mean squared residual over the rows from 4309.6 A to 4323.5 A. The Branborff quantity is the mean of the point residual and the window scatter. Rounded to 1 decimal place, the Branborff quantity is -2.2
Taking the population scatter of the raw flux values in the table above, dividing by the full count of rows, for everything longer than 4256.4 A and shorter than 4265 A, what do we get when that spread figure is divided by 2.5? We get 1.38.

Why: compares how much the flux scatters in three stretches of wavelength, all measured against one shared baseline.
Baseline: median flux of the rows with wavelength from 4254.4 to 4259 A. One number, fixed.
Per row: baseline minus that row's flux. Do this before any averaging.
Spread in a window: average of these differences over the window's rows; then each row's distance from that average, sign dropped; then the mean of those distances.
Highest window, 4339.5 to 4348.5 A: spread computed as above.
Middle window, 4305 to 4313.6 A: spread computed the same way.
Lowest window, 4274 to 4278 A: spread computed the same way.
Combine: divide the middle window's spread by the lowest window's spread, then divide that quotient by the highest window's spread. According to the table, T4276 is 0.15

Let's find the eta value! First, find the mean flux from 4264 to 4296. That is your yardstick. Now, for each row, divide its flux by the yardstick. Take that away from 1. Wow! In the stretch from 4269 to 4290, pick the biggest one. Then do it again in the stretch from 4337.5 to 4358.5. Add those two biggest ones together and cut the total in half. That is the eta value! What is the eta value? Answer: 0.30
